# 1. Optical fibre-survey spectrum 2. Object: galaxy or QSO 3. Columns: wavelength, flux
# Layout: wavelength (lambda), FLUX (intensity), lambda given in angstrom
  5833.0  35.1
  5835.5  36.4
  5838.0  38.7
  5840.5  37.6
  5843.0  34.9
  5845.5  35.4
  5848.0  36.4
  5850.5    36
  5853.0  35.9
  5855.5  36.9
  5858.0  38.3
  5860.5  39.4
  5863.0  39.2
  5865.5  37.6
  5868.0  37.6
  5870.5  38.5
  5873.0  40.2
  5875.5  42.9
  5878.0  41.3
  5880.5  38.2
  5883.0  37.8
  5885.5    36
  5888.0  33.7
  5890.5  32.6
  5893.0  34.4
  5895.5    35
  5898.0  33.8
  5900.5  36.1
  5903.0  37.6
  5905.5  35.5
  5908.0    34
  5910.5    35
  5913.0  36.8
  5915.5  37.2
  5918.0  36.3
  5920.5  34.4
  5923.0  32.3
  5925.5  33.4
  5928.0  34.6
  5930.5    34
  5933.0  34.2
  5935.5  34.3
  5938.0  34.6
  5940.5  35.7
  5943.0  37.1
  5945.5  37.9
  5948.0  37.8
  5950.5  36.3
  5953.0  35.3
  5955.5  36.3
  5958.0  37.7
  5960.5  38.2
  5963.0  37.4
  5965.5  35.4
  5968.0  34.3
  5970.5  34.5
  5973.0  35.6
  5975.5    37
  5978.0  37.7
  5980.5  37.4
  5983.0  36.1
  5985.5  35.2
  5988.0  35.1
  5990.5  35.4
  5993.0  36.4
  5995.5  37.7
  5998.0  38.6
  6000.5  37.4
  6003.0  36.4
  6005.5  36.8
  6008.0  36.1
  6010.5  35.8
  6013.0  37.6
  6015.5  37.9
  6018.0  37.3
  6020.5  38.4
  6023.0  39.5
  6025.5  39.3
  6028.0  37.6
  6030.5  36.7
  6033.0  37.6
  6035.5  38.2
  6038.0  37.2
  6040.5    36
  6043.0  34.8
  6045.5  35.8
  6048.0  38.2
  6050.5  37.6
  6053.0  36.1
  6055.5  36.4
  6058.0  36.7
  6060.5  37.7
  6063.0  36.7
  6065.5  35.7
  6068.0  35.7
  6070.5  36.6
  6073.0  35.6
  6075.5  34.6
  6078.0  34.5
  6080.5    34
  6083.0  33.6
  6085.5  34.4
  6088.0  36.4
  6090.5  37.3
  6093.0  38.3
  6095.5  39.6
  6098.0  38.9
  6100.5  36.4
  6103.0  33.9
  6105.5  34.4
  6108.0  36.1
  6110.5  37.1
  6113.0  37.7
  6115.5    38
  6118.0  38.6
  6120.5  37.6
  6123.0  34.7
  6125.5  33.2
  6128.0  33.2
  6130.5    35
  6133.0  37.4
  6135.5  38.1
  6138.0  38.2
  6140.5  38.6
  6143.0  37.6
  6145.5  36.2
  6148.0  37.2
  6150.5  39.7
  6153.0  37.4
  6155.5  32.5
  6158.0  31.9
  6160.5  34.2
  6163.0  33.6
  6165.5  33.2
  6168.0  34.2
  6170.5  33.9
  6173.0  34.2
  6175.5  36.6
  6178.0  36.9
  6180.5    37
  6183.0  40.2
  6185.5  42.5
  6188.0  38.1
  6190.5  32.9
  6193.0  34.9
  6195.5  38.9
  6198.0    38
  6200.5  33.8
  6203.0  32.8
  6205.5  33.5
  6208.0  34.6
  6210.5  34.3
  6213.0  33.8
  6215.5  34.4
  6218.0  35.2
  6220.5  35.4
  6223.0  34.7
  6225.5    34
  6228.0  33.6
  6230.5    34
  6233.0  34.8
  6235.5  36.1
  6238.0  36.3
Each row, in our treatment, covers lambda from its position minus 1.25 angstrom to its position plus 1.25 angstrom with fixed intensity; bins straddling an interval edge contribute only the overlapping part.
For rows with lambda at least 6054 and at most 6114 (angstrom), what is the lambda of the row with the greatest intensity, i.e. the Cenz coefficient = 6095.5 angstrom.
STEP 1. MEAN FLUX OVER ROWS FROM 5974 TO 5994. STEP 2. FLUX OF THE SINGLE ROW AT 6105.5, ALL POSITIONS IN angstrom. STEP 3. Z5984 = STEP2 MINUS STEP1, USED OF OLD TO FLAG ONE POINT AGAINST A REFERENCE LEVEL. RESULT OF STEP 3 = -1.9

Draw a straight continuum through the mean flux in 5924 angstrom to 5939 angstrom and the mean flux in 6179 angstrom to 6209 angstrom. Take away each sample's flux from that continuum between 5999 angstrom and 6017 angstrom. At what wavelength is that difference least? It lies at 6015.5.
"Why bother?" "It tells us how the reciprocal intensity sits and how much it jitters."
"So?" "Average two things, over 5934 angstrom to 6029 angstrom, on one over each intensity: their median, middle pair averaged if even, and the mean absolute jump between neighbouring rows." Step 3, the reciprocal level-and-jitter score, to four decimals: 0.0139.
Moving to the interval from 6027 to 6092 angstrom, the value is 0.0141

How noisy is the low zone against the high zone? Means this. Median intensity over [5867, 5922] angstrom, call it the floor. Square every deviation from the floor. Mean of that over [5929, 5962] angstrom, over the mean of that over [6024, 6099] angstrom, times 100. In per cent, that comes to 87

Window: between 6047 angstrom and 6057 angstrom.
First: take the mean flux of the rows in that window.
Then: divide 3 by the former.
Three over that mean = 0.081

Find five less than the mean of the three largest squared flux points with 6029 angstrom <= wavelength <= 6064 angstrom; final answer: 1442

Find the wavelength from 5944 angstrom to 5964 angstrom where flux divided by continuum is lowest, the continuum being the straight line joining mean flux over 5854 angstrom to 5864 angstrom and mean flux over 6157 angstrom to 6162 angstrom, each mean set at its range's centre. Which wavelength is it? 5953.0 angstrom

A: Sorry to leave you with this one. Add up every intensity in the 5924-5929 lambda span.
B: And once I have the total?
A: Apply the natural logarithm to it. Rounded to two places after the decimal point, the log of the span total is 4.22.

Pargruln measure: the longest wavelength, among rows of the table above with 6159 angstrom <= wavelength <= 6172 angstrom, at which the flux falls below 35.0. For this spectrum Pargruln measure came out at 6170.5 angstrom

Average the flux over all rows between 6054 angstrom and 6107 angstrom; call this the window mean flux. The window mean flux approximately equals 36.1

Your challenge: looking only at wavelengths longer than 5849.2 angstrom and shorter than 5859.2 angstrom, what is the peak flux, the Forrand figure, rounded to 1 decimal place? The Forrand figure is 38.3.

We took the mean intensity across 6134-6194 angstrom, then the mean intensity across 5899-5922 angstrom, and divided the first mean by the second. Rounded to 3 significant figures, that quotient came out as 1.01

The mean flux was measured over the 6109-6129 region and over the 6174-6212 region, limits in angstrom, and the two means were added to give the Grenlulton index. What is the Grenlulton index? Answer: 72.6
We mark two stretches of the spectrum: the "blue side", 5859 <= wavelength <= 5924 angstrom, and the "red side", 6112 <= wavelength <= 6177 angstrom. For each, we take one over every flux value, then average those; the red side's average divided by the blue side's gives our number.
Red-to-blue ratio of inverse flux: 1.02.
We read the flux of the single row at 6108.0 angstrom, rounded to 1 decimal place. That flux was 36.1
